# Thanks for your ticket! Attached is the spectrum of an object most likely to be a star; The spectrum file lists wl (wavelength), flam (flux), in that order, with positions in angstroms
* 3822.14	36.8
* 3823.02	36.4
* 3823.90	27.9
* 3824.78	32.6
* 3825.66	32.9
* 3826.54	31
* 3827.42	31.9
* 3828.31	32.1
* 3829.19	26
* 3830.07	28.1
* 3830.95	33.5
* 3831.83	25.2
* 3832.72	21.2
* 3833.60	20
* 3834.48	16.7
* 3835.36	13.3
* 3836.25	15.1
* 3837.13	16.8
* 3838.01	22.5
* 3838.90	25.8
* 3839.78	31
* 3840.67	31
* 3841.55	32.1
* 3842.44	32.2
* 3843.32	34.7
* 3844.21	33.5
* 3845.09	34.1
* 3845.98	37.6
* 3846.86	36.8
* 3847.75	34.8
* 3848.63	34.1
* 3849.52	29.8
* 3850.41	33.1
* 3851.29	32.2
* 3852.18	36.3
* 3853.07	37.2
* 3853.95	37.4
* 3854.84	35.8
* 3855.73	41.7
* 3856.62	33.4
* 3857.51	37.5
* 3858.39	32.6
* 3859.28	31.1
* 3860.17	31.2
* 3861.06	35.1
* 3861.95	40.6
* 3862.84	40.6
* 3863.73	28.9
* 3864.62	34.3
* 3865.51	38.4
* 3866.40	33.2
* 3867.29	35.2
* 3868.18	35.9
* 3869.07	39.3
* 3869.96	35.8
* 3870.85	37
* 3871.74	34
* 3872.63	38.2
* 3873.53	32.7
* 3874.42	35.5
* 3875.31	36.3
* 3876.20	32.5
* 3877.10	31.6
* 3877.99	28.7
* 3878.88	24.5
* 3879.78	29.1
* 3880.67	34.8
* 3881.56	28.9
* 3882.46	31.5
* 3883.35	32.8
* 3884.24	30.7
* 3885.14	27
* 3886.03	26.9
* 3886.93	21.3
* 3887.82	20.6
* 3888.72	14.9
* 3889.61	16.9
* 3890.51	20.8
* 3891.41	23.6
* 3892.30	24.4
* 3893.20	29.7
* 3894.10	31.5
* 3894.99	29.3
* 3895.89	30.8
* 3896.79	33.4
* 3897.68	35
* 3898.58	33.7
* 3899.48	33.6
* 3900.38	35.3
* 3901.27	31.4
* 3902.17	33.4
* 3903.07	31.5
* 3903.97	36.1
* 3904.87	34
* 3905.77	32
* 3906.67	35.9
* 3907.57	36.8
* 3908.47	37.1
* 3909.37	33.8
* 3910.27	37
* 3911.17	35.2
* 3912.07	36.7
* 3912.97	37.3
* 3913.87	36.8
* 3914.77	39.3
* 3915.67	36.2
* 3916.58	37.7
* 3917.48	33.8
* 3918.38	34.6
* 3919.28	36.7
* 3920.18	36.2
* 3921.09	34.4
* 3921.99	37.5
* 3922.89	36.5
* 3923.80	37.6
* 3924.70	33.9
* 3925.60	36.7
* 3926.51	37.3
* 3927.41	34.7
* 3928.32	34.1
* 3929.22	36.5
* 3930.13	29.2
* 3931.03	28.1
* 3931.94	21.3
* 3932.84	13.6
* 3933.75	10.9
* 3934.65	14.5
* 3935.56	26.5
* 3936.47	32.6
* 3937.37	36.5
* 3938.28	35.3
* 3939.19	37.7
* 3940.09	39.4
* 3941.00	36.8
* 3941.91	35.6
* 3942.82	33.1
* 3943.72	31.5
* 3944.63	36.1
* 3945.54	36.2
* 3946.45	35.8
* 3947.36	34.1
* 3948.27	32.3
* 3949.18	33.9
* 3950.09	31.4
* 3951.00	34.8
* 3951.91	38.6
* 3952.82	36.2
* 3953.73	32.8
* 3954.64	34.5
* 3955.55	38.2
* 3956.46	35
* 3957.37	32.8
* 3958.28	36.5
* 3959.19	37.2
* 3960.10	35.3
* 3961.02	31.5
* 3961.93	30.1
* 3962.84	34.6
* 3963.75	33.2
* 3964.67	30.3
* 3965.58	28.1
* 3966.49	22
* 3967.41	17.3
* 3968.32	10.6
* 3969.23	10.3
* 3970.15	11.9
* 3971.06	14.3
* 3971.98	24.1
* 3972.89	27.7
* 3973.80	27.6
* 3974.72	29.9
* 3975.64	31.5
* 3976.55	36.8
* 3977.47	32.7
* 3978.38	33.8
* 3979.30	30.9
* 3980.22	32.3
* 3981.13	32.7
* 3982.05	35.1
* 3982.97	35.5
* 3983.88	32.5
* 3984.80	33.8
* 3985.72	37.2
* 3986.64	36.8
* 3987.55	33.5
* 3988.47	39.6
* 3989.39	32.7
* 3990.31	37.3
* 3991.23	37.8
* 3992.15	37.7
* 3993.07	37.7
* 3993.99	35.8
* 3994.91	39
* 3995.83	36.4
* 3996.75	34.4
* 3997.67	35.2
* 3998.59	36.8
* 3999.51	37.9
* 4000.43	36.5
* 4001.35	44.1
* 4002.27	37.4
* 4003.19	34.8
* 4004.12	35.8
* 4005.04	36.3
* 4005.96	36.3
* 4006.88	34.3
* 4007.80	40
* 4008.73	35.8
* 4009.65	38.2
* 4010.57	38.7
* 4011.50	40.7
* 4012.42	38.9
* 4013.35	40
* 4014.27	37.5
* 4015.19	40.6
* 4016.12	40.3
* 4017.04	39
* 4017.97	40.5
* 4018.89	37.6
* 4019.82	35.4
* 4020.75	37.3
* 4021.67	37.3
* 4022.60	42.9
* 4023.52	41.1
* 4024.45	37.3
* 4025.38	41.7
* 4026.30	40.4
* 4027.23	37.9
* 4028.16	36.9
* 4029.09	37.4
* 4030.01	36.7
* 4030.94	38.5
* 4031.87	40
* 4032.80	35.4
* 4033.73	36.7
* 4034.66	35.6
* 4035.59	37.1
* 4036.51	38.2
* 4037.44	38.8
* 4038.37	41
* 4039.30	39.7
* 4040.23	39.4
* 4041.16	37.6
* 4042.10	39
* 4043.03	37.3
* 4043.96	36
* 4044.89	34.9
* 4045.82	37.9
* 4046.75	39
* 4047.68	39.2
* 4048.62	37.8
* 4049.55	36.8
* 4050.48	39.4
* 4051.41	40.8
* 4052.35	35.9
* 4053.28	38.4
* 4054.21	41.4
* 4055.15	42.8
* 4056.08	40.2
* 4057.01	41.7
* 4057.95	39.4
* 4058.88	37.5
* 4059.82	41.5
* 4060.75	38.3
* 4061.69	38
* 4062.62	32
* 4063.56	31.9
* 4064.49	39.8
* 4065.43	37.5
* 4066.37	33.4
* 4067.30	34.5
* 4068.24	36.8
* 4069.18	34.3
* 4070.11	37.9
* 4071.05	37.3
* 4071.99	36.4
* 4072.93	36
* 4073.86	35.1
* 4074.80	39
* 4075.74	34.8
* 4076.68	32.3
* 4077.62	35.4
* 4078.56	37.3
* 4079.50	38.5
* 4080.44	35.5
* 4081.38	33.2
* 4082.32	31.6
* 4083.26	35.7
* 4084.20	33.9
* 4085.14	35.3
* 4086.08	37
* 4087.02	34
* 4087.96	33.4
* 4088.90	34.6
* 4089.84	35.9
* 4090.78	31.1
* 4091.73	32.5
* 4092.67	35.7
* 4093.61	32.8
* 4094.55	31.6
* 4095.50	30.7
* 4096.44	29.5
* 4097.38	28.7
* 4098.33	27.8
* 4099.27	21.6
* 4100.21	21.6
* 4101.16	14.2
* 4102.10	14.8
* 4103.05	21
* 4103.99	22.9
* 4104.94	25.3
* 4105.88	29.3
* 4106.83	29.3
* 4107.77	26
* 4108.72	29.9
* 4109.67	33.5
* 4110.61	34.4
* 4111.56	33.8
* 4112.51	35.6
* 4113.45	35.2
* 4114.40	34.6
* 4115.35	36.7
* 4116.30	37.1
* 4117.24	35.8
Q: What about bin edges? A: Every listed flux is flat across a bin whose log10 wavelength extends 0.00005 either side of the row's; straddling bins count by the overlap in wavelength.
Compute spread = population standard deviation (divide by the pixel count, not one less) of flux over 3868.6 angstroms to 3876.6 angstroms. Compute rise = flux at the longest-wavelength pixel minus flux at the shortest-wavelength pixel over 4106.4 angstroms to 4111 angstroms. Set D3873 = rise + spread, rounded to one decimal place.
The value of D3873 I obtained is 7.3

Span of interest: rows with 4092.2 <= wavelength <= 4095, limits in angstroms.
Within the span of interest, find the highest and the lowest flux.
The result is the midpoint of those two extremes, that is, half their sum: 34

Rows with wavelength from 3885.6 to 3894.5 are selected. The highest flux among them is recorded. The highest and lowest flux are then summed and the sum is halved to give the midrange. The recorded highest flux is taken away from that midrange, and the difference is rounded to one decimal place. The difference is -8.3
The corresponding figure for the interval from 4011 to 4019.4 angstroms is -1.6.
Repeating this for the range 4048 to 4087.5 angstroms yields -5.6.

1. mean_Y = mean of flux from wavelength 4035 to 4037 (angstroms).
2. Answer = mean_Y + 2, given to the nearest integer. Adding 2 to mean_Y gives 40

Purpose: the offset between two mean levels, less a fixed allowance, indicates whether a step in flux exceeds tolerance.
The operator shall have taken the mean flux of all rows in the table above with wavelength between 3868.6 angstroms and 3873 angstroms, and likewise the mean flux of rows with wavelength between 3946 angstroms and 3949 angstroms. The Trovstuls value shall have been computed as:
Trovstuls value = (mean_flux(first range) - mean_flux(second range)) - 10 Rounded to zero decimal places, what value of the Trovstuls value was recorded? -7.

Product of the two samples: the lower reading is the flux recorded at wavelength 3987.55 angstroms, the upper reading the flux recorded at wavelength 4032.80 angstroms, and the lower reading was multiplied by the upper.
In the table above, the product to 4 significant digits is 1186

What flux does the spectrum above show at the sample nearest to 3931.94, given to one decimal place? 21.3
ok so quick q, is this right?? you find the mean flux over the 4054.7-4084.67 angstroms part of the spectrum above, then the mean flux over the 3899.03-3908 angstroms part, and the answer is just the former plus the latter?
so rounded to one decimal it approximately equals 70.5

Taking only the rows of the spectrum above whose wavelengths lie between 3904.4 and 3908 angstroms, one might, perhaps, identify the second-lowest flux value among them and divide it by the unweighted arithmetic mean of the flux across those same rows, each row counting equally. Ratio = 0.981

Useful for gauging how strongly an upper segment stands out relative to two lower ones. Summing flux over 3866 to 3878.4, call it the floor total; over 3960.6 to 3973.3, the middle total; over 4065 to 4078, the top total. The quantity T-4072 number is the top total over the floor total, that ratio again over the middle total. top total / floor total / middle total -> 0.0032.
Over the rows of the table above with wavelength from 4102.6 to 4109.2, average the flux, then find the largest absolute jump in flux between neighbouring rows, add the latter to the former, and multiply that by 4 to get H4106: 121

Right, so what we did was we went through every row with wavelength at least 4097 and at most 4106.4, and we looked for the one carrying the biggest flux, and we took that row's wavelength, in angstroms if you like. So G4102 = 4105.88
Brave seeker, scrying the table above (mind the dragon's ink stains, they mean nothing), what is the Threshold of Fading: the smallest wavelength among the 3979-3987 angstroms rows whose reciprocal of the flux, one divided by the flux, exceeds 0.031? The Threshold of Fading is 3979.30 angstroms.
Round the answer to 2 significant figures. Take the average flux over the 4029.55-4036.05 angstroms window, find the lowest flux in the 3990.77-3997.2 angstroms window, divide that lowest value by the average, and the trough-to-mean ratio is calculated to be 0.93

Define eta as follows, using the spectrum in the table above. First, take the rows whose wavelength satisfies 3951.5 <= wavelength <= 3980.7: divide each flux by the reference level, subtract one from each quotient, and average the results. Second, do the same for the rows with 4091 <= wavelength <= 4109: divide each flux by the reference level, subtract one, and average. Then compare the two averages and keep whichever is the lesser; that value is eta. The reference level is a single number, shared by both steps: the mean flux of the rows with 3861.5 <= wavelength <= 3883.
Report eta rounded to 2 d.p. -0.22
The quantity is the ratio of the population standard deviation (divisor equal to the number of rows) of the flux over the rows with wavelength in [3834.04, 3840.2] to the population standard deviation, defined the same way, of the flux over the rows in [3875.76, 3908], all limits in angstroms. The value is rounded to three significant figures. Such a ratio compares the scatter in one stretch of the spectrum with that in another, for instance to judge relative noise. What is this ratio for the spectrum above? 1.10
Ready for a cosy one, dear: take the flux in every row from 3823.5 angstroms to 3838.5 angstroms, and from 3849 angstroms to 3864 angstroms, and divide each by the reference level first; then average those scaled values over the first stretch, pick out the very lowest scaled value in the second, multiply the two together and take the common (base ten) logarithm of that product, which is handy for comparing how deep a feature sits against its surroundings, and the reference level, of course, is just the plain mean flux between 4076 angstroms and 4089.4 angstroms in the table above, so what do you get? -0.2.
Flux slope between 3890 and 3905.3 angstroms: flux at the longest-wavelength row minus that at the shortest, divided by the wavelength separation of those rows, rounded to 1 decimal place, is 0.9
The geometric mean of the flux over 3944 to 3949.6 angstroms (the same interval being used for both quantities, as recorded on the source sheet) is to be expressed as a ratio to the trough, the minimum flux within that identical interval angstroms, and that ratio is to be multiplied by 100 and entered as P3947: 107.4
